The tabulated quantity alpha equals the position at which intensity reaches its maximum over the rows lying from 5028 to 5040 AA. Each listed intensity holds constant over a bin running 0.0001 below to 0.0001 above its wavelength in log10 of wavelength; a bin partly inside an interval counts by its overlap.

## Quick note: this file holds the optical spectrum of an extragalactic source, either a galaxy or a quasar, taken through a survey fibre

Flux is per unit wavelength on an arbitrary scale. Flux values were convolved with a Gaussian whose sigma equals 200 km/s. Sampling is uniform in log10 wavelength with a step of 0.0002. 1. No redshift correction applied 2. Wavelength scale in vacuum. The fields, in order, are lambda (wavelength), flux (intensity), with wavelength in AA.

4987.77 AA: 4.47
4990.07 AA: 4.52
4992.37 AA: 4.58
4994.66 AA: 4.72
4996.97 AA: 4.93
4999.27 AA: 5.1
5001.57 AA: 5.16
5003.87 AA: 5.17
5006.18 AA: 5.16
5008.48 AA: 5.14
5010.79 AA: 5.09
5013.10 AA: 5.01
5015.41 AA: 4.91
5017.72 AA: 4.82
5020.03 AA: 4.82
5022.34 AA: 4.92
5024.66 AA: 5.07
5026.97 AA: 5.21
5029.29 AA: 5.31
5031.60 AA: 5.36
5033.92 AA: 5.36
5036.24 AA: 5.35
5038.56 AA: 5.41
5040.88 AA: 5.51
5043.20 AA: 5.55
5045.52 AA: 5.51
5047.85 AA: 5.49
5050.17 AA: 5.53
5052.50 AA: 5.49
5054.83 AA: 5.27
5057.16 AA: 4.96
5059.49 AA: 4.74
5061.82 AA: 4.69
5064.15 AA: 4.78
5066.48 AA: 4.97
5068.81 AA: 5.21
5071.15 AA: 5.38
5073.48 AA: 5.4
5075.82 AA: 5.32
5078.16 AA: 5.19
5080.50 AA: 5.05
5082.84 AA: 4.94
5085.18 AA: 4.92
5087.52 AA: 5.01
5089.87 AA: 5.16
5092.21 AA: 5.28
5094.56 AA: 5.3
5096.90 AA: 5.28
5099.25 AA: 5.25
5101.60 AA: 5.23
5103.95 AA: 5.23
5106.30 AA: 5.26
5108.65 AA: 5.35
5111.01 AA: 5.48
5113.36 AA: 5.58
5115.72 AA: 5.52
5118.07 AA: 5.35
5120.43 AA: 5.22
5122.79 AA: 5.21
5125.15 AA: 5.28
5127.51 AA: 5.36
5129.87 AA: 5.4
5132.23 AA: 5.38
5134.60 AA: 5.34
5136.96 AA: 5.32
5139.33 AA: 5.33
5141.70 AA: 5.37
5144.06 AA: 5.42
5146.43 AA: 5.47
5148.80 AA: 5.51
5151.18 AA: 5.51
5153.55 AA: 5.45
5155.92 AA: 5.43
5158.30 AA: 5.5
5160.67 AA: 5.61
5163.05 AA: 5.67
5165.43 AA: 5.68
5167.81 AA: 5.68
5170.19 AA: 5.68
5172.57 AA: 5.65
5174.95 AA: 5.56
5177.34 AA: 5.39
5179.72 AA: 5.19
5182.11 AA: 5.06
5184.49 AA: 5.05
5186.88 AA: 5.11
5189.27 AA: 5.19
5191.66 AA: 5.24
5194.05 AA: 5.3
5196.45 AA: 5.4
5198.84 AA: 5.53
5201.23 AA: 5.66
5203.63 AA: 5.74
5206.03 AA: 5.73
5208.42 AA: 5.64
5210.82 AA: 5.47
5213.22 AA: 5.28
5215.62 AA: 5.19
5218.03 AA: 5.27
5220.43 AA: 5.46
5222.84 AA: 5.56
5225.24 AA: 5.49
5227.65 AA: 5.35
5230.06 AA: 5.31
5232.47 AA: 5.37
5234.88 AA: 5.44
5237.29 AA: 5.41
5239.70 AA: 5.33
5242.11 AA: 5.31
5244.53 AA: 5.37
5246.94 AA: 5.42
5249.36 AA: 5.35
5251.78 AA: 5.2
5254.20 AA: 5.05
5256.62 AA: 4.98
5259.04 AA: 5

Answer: 5038.56 AA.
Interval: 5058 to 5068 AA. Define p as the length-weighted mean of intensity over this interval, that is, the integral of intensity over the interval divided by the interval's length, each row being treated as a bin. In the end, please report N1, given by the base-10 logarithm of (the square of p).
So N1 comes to 1.37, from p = 4.82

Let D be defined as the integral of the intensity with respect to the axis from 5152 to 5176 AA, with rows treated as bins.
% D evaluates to 134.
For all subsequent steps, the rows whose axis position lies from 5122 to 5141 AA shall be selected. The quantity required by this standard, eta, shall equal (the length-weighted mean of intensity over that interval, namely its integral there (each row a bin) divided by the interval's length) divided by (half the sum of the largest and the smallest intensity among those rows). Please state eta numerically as 1.00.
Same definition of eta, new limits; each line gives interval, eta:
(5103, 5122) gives 0.99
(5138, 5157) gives 1.00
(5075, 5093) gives 1.00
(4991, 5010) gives 1.02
